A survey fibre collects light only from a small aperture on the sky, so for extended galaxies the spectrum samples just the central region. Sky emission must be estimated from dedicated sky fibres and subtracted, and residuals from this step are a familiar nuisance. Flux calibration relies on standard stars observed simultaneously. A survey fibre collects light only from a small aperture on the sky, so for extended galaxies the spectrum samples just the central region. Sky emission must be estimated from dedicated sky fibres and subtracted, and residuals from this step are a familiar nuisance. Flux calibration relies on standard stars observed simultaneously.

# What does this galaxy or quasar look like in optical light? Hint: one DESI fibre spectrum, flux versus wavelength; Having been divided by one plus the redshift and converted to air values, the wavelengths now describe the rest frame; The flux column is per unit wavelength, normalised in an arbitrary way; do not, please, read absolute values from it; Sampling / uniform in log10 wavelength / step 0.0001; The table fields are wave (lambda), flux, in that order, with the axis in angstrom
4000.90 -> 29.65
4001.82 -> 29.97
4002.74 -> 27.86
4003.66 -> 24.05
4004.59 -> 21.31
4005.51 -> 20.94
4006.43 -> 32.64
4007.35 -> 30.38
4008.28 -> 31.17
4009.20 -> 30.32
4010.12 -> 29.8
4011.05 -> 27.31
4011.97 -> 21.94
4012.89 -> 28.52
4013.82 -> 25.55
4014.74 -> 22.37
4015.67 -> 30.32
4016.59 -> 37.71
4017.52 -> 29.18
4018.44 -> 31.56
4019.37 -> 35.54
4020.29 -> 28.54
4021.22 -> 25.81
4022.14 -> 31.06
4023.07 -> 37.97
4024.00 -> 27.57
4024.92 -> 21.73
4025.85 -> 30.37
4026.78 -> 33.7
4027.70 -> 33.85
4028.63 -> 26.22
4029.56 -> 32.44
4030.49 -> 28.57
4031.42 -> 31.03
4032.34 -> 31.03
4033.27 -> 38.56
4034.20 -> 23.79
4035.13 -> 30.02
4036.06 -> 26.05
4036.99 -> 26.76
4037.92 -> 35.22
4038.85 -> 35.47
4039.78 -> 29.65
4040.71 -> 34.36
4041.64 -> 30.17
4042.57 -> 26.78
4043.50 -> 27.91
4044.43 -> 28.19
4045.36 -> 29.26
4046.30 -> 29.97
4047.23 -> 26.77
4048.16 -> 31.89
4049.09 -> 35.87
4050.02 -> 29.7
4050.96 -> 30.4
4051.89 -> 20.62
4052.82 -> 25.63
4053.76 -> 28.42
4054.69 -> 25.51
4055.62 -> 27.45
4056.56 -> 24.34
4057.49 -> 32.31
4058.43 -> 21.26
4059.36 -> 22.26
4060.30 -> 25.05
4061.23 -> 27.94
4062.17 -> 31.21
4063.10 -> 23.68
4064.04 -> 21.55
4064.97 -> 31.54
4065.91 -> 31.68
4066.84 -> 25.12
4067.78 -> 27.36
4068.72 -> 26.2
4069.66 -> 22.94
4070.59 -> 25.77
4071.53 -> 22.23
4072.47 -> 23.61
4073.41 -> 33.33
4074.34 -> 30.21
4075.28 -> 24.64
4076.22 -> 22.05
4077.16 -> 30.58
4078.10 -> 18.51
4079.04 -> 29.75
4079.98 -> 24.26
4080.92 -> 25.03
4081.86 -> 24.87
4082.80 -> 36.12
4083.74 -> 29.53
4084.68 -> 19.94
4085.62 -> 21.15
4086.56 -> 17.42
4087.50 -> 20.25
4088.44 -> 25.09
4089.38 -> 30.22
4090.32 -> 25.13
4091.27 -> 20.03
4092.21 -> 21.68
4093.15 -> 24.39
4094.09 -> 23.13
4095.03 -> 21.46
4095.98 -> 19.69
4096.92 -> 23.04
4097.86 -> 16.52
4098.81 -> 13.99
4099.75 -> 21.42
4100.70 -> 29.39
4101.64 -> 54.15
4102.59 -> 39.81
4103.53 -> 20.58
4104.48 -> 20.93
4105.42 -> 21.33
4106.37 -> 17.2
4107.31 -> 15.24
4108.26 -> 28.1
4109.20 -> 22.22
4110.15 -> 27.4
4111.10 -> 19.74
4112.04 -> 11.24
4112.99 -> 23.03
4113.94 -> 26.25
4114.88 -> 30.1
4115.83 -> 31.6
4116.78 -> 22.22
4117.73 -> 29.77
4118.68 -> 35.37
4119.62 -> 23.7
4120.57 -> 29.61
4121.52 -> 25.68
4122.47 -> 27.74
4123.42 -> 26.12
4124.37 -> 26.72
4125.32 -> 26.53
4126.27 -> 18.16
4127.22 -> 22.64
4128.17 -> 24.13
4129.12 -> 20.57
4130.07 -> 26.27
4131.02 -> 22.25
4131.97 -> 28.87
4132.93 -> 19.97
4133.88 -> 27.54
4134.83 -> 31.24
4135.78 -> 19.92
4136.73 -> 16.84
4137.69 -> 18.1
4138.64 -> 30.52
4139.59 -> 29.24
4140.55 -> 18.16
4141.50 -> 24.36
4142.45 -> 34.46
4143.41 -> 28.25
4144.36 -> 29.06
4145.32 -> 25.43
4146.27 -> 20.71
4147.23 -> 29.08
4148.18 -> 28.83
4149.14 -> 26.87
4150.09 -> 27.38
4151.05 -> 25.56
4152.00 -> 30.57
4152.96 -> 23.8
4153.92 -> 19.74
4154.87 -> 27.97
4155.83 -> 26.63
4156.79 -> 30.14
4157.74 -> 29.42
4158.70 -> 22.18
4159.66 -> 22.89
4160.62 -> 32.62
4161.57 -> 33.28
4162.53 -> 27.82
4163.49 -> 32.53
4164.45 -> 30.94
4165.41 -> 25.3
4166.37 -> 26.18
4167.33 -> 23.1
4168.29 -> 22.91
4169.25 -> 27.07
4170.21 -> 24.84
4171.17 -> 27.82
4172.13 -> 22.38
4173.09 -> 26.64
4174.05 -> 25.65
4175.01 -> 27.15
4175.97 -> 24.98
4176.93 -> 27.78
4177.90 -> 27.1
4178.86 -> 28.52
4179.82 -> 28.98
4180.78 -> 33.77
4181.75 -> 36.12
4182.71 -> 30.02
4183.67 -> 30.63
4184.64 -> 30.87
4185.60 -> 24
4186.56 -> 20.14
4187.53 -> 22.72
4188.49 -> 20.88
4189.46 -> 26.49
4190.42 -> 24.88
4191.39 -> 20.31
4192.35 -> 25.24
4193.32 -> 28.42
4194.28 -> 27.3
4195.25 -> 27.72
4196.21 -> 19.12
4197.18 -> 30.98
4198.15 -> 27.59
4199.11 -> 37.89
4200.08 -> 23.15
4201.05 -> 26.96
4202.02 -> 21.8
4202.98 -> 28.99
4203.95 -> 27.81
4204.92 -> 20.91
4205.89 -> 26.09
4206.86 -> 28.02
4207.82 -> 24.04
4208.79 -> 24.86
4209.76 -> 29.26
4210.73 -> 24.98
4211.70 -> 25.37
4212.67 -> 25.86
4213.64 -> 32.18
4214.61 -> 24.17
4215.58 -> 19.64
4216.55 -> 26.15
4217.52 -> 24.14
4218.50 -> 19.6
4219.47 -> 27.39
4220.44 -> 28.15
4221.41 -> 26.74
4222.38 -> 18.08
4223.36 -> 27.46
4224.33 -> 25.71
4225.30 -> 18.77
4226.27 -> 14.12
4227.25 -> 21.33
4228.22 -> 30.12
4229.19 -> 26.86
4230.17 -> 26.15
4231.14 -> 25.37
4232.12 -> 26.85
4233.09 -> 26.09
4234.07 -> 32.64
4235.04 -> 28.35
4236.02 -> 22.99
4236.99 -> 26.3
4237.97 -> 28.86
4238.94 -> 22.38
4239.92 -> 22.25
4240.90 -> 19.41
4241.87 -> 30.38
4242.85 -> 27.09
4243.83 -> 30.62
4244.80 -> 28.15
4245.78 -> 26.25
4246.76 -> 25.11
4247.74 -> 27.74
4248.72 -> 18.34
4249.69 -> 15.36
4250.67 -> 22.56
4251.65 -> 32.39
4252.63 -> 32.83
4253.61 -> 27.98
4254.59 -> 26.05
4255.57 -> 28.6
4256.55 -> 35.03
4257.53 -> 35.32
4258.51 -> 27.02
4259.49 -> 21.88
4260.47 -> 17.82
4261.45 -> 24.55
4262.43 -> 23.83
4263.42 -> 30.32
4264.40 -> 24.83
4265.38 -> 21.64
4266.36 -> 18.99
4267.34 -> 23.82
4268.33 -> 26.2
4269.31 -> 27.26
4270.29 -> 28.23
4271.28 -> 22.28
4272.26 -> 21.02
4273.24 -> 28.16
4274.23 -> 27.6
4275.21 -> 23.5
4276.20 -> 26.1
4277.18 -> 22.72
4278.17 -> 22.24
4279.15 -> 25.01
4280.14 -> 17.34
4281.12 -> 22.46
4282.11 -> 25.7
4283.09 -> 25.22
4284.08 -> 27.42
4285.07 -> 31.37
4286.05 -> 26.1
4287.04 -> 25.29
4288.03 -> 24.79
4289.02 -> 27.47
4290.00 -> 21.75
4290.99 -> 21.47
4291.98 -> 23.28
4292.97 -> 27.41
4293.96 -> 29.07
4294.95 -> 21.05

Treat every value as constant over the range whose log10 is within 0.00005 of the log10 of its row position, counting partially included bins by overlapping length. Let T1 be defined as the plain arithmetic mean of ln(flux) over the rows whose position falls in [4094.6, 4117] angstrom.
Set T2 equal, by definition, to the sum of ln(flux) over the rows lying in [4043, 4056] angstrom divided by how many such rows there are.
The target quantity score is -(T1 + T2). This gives -6.46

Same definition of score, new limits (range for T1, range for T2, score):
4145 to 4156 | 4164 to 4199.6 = -6.53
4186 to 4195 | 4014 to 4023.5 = -6.59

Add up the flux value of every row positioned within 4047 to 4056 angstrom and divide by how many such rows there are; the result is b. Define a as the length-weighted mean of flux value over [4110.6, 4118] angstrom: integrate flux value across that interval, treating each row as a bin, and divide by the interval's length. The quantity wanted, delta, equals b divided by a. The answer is 1.17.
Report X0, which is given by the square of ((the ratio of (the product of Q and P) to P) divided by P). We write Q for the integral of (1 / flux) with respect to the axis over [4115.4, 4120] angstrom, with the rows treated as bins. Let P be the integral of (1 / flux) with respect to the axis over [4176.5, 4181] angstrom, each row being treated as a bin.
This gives 1.1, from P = 0.156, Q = 0.17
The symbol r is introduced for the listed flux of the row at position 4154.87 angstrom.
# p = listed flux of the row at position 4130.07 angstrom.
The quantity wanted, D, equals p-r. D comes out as -1.7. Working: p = 26.27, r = 27.97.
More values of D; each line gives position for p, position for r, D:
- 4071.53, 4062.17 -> -9.0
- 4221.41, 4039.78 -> -2.9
